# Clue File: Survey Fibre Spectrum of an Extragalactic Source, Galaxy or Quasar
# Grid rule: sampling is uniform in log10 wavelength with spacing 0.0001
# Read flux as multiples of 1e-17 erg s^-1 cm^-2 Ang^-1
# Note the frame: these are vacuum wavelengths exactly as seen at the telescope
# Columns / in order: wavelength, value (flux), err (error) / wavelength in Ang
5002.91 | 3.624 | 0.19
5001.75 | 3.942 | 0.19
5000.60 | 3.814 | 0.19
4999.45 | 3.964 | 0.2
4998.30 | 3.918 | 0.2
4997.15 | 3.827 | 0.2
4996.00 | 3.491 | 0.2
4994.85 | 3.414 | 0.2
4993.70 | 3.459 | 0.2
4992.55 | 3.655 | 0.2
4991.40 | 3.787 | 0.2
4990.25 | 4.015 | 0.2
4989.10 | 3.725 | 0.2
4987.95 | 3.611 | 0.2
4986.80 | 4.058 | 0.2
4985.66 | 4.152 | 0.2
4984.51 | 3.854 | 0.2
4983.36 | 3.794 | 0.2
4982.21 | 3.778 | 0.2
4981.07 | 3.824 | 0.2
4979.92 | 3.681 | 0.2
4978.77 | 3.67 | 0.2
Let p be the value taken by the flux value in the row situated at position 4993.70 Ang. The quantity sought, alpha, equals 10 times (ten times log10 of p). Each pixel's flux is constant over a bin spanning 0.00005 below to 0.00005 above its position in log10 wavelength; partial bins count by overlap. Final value 53.9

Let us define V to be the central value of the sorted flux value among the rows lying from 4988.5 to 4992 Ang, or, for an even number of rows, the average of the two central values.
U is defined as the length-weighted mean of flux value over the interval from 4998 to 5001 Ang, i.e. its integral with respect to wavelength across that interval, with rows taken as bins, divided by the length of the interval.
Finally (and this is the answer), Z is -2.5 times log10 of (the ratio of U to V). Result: -0.03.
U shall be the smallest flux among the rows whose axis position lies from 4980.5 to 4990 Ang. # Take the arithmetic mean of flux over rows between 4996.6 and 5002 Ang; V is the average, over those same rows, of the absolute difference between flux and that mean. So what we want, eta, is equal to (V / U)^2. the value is 0.0003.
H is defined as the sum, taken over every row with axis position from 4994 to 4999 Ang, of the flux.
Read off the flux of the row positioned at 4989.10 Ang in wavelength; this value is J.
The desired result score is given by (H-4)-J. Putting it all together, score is 6.9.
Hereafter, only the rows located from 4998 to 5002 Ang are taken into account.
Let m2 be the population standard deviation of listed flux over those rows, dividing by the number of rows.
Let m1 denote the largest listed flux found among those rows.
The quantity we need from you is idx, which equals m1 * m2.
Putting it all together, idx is 0.23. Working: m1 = 3.964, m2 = 0.057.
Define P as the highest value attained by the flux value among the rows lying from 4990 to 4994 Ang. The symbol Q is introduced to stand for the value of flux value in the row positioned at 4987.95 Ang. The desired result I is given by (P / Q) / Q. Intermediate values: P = 4.015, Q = 3.611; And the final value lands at 0.308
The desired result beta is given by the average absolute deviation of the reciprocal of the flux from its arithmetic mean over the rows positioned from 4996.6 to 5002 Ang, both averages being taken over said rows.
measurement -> 0.004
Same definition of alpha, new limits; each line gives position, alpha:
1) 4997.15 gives 58.3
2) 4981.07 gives 58.3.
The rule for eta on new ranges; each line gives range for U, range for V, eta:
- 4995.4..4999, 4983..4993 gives 0.0019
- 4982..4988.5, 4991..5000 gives 0.0026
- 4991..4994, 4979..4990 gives 0.0013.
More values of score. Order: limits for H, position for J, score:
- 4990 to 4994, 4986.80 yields 6.9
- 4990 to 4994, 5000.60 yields 7.1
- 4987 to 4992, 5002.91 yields 7.5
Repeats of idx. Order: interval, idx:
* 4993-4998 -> 0.63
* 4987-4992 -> 0.59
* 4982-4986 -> 0.63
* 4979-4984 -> 0.20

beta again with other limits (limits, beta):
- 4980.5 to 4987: 0.008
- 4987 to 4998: 0.011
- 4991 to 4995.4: 0.011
